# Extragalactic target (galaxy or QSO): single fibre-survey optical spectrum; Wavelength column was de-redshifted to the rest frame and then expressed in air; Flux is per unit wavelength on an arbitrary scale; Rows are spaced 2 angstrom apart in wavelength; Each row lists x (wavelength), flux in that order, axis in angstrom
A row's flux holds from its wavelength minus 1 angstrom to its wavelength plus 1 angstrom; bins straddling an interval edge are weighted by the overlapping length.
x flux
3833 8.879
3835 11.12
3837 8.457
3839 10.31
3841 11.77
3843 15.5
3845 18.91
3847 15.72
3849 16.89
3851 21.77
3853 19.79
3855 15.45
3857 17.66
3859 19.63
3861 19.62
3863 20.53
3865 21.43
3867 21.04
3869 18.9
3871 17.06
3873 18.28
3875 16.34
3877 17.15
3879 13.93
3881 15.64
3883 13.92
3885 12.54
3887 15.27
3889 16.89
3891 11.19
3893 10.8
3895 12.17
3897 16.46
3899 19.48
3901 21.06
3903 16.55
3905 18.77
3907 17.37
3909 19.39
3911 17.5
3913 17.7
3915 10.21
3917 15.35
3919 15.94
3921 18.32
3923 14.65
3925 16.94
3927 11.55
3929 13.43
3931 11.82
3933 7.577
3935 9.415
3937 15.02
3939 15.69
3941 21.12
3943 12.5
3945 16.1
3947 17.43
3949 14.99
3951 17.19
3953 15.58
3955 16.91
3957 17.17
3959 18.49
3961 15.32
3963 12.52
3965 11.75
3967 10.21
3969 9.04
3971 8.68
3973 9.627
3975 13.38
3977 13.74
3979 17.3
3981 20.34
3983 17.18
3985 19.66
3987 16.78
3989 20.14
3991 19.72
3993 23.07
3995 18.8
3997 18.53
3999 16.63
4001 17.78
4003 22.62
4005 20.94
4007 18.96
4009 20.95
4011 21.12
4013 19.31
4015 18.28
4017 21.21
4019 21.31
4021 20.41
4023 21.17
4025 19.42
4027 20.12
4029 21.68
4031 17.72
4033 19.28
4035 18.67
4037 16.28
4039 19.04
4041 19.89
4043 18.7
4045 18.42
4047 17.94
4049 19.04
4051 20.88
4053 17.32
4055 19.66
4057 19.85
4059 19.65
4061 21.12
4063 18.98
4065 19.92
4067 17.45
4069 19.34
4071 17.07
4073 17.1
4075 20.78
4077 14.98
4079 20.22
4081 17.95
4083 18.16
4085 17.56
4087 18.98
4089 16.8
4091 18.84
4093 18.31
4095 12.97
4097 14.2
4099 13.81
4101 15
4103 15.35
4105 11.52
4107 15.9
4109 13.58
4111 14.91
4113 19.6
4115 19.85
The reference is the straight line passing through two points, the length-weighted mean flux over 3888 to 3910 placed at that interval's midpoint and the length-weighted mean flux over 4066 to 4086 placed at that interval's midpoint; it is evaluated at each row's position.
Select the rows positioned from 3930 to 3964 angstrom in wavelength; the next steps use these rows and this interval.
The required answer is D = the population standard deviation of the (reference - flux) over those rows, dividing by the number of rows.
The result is 3.2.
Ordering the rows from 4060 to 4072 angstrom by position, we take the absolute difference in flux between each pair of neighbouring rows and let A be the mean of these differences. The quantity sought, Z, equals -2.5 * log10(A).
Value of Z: -0.72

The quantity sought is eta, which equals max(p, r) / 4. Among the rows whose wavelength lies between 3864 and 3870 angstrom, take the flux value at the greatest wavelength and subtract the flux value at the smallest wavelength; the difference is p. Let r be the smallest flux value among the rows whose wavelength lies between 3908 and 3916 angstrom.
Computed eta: 2.55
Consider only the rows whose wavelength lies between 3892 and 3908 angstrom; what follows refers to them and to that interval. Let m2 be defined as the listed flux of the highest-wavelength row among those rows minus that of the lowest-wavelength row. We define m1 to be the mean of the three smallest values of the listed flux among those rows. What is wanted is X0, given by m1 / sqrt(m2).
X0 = 5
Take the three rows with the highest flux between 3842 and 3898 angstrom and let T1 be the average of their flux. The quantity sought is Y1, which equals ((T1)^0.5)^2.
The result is 21.4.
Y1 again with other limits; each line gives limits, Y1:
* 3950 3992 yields 20.1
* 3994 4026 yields 21.7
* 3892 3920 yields 20.0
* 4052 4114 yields 20.7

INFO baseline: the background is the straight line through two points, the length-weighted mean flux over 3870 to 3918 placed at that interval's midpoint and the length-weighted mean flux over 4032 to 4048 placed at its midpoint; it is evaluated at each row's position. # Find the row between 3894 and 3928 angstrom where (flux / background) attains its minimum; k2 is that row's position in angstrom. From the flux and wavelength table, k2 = 3915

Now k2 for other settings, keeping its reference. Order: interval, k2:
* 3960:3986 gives 3971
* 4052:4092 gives 4077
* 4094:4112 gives 4105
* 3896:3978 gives 3933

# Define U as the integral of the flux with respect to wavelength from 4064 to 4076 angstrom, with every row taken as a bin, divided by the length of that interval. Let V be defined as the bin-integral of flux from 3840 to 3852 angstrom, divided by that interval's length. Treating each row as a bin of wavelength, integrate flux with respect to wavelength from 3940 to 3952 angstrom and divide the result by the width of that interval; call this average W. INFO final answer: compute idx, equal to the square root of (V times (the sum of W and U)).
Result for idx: 24.3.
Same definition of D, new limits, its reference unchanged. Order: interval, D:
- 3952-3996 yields 3.9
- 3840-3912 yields 3.0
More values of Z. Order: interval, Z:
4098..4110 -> -0.96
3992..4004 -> -0.99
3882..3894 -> -0.93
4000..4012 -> -0.82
